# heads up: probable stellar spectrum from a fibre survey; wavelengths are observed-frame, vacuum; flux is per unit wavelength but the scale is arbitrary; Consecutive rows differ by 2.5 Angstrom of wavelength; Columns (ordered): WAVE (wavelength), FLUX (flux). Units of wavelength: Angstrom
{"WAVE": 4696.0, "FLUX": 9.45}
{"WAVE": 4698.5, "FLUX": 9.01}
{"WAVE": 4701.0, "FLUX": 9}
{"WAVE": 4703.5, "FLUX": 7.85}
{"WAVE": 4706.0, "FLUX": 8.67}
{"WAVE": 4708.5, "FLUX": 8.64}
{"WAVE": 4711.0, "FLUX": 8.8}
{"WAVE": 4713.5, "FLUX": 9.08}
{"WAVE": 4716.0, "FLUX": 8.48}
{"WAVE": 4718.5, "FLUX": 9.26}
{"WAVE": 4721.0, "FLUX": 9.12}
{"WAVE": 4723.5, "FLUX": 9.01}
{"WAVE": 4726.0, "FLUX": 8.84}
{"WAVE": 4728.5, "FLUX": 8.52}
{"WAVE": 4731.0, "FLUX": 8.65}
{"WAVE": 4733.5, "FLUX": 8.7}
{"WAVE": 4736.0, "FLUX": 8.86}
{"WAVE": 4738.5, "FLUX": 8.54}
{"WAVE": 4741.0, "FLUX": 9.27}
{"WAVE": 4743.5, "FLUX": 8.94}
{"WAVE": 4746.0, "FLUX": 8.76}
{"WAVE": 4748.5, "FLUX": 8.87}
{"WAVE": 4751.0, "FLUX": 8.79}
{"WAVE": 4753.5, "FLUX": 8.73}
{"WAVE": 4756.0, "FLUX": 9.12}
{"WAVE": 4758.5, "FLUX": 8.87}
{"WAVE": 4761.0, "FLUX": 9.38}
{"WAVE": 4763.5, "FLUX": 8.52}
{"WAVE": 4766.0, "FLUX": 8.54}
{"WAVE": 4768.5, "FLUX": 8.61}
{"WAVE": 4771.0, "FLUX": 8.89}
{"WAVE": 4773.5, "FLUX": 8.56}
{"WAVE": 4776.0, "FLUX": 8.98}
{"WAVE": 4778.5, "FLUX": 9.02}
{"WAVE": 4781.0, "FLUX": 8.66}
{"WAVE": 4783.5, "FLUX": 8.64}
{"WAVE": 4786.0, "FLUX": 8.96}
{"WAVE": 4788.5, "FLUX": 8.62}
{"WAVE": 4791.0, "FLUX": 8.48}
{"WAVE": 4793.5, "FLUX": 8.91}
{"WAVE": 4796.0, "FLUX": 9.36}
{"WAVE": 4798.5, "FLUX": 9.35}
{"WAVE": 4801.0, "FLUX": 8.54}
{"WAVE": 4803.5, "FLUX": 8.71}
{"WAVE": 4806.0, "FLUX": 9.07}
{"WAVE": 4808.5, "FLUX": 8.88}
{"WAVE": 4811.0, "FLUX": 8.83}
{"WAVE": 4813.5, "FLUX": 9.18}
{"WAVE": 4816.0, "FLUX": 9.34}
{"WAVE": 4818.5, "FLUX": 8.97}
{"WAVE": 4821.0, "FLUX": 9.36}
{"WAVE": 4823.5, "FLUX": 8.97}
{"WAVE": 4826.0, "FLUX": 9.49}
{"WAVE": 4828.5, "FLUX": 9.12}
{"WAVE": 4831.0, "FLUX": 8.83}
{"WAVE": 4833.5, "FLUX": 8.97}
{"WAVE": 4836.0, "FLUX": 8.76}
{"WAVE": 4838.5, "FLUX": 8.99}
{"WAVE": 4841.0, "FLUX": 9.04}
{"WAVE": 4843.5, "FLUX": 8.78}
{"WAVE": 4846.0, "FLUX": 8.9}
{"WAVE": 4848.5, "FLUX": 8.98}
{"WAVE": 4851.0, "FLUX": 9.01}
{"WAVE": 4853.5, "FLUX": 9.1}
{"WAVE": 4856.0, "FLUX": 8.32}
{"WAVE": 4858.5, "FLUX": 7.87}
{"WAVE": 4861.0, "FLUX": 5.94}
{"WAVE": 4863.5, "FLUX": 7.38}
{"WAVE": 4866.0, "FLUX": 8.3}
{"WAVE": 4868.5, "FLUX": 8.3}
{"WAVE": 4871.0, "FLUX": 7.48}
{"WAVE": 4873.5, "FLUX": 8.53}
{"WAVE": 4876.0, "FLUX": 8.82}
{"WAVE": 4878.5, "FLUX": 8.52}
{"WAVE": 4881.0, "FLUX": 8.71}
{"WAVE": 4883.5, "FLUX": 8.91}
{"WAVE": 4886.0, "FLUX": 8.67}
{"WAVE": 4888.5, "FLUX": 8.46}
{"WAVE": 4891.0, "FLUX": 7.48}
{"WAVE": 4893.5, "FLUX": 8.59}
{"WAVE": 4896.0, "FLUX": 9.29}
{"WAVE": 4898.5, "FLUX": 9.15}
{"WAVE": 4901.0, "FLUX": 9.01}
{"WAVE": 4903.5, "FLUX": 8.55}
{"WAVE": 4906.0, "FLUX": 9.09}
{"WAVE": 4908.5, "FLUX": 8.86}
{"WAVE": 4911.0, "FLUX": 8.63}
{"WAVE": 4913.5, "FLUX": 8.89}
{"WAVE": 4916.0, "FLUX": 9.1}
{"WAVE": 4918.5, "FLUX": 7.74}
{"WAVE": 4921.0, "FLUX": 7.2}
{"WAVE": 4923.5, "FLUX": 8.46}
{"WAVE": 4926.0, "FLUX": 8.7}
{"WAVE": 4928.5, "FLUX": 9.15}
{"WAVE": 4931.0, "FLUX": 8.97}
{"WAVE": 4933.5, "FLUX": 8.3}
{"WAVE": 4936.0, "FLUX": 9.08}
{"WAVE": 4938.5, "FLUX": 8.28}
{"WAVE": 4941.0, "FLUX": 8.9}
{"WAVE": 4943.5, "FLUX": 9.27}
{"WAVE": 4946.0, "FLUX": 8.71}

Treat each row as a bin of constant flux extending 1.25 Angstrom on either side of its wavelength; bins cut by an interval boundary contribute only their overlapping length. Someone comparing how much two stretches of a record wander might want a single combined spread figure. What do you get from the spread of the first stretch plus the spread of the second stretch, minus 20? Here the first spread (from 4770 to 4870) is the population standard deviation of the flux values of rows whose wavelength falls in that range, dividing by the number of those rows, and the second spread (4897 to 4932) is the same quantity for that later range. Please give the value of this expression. -18.8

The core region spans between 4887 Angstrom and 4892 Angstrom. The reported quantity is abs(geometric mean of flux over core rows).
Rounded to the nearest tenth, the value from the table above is 8.0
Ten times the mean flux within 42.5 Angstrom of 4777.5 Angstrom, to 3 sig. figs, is 88.8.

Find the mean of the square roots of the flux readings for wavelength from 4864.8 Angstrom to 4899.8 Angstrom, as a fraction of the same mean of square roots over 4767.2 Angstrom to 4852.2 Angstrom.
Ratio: 0.98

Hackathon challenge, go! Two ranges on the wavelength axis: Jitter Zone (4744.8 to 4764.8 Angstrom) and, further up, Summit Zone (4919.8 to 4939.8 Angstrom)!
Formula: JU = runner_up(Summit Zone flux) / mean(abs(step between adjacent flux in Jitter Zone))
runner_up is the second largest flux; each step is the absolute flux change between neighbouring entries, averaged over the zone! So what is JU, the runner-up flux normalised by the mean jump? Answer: 28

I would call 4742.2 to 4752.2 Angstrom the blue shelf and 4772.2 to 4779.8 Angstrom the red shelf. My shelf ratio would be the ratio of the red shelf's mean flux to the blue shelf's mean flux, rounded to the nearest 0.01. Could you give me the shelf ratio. 1.00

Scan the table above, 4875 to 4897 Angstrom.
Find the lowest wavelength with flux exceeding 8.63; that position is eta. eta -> 4876.0 Angstrom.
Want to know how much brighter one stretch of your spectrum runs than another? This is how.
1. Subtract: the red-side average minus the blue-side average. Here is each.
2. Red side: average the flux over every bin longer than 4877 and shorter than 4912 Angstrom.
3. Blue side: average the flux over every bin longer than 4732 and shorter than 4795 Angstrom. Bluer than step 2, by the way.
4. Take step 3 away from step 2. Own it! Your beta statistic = -0.10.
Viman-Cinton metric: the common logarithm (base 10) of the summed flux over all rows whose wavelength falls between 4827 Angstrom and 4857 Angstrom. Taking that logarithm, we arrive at 2.029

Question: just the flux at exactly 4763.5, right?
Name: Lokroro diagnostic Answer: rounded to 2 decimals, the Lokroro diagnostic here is 8.52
